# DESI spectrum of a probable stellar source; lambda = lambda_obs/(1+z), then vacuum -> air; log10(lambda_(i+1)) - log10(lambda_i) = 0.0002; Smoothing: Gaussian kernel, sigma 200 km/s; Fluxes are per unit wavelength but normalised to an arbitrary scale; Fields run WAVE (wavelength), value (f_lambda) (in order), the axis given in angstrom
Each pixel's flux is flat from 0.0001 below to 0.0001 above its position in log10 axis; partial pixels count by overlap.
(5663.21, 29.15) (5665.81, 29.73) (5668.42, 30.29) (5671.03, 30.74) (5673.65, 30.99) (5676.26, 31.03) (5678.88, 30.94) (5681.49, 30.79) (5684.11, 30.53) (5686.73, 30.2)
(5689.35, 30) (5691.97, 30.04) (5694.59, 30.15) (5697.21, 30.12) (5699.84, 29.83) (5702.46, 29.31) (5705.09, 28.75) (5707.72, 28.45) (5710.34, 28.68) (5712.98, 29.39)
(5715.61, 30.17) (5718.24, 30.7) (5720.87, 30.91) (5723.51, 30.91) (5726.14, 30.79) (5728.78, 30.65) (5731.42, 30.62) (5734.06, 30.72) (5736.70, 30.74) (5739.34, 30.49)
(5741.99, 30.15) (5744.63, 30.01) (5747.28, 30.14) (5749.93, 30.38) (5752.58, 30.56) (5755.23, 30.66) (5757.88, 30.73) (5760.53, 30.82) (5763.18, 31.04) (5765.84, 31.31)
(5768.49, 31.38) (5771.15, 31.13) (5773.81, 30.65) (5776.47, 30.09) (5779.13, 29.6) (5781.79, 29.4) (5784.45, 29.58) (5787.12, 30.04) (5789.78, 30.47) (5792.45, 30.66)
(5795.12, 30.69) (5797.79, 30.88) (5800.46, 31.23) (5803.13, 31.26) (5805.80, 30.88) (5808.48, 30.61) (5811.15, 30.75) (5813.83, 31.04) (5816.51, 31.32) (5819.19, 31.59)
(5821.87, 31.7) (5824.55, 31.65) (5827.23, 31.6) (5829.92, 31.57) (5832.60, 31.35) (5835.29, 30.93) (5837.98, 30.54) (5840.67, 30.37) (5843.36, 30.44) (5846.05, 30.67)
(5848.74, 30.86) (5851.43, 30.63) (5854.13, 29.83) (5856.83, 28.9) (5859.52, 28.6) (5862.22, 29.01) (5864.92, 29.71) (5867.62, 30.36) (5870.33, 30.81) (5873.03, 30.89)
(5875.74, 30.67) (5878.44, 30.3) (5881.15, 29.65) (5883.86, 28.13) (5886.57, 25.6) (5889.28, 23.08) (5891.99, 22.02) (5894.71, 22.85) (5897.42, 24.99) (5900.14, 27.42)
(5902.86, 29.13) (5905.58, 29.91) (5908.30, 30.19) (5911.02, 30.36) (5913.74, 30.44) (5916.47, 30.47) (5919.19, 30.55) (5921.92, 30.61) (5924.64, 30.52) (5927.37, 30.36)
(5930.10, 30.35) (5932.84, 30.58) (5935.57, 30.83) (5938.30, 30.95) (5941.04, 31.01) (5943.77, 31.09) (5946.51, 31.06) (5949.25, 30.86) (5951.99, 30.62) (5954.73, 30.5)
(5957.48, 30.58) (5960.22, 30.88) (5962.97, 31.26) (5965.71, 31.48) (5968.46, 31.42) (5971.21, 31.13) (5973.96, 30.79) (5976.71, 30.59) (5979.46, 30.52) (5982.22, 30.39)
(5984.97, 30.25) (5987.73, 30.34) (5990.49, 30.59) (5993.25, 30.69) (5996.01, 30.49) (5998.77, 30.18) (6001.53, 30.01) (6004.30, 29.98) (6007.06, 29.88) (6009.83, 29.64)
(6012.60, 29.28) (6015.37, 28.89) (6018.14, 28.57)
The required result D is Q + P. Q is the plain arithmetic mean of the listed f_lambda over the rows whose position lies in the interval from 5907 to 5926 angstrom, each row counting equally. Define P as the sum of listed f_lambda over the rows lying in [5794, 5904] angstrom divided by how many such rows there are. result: 60.1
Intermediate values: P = 29.6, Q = 30.4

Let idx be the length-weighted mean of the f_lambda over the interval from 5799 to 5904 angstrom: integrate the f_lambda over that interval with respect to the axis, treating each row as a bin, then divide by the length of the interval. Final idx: 29.6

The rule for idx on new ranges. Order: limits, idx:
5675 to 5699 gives 30.4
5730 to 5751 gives 30.4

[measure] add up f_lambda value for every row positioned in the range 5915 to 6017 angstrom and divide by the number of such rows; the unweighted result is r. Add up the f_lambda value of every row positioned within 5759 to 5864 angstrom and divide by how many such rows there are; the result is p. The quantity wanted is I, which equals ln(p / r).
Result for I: 0.00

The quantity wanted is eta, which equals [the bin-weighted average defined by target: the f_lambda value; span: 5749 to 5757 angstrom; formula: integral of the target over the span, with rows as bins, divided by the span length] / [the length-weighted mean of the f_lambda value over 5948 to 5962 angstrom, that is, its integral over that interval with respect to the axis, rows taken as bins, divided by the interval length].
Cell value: 0.995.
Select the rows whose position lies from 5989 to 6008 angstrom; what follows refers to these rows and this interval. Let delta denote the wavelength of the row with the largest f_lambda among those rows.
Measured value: 5993.25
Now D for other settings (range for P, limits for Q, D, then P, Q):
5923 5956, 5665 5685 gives 61.4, 30.7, 30.6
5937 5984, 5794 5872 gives 61.6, 30.9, 30.7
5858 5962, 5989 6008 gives 59.6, 29.4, 30.3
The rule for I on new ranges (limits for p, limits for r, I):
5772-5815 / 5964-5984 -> -0.01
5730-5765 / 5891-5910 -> 0.14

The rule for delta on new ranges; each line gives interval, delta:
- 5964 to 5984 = 5965.71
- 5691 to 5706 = 5694.59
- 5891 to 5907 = 5905.58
